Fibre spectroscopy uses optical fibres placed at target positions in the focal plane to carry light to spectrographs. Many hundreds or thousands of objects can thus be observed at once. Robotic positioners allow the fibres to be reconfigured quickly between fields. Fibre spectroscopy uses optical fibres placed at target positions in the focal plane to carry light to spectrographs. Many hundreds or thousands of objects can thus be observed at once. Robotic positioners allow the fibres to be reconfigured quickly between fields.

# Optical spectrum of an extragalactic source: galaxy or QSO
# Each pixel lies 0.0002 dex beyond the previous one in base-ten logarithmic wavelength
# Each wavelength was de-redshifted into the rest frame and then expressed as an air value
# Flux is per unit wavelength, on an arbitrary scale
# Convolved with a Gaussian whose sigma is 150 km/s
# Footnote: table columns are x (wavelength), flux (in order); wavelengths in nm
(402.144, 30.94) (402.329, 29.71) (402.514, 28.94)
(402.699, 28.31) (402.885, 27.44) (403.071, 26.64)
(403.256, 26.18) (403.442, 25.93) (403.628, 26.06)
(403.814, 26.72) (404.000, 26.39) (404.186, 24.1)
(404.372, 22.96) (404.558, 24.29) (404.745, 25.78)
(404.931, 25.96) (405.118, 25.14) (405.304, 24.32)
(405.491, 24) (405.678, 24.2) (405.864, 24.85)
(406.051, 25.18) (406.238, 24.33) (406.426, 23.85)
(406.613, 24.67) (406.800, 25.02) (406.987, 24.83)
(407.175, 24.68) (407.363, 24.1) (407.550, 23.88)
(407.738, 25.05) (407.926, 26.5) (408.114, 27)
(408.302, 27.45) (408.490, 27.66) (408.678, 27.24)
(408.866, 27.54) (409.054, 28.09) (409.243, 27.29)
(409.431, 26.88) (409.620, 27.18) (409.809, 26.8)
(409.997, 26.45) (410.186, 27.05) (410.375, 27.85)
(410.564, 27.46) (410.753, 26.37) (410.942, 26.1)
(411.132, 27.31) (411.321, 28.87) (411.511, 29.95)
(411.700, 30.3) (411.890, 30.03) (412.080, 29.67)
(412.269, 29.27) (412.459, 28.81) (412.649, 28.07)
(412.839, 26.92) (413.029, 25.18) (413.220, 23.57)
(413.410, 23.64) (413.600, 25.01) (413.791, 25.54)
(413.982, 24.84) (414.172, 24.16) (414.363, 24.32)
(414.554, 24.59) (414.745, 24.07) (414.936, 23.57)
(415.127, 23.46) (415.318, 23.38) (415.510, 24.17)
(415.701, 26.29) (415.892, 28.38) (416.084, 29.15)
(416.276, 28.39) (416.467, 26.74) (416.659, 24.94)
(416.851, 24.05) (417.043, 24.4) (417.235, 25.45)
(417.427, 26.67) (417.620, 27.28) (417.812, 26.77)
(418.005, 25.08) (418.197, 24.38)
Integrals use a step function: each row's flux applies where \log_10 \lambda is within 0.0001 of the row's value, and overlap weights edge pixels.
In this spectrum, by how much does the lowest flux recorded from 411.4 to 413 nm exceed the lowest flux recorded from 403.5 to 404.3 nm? 2.8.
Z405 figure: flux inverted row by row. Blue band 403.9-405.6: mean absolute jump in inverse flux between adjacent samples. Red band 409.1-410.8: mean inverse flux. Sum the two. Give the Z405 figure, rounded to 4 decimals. 0.0387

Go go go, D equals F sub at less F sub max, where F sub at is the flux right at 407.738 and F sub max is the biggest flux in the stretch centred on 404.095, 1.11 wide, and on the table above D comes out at -1.7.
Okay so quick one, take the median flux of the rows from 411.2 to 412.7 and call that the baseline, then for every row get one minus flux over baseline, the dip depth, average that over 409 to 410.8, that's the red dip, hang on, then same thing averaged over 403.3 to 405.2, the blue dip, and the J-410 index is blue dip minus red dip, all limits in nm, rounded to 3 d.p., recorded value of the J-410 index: 0.061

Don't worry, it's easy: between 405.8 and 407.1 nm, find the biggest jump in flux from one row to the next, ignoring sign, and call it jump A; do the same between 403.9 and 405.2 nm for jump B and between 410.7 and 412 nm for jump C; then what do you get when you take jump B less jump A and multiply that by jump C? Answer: 2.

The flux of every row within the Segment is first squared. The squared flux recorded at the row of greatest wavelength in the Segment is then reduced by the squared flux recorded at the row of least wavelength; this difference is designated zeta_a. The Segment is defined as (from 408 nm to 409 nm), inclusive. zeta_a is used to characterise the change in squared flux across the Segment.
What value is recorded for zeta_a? 29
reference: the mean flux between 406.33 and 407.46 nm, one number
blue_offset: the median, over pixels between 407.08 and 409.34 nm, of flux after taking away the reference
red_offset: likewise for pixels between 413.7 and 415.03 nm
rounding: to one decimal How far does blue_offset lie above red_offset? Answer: 2.8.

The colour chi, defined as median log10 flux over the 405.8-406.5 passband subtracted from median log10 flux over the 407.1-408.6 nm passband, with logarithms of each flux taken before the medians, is 0.020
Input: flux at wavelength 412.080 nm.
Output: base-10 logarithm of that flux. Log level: 1.47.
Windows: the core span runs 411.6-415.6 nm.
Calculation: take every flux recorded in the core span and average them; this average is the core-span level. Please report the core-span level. 25.8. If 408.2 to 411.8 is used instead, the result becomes 27.6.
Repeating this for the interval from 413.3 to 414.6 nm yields 24.6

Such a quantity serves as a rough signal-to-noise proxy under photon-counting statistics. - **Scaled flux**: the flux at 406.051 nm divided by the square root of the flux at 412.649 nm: 4.8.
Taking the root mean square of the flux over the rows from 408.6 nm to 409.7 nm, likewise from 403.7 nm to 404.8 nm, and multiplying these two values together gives 686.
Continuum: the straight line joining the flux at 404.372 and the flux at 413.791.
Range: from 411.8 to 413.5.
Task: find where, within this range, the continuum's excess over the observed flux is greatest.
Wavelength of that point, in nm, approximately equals 413.220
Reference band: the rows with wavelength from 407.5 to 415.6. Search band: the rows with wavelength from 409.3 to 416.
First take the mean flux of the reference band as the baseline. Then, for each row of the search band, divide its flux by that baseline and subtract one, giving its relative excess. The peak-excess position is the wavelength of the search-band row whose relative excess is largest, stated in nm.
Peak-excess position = 411.700 nm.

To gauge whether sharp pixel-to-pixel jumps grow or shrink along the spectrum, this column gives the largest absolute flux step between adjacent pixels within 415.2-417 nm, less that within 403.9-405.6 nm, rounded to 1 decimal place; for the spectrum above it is -0.2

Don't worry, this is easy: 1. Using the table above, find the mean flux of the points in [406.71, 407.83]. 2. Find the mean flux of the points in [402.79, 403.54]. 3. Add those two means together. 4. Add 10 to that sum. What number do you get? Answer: 61.1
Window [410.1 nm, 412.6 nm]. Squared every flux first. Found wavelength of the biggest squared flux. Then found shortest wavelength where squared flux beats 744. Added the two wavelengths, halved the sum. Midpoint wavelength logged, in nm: 411.04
